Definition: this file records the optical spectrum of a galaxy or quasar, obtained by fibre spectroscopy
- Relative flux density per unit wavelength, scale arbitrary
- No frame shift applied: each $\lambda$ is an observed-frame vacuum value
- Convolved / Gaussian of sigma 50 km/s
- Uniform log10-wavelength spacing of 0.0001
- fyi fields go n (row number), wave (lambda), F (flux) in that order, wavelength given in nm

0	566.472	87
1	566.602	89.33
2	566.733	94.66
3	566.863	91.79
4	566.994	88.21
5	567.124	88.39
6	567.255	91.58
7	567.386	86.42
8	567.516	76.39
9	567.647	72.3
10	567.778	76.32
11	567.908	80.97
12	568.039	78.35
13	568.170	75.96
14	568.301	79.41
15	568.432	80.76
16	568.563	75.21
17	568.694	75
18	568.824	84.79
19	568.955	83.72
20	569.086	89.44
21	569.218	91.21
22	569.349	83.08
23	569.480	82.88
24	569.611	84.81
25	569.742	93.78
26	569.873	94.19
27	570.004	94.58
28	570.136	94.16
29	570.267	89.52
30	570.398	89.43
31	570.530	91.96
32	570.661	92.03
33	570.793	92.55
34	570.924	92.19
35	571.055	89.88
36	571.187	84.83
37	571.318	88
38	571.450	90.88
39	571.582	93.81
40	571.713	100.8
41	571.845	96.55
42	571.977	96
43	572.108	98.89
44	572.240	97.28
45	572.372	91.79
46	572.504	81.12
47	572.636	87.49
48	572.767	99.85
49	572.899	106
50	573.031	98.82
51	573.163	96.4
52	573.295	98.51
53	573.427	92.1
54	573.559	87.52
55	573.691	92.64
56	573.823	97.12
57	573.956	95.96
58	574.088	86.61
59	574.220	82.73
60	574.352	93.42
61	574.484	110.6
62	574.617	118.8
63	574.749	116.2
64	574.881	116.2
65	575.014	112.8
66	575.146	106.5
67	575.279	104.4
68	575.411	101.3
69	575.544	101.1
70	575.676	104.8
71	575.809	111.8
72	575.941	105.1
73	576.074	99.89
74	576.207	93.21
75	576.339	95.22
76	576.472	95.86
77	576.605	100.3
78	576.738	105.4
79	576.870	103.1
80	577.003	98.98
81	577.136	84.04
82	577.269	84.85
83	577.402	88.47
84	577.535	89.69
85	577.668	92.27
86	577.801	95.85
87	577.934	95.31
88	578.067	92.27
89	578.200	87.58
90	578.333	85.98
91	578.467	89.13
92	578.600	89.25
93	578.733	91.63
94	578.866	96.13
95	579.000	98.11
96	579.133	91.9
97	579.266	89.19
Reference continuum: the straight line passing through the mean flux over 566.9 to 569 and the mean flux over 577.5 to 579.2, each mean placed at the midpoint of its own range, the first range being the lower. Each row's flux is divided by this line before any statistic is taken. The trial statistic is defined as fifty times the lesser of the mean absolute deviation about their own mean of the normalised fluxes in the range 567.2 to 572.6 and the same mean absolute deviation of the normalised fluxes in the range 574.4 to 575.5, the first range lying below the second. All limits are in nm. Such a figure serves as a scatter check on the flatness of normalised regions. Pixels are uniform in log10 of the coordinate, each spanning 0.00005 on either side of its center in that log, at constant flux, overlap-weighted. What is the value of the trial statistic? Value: 3.1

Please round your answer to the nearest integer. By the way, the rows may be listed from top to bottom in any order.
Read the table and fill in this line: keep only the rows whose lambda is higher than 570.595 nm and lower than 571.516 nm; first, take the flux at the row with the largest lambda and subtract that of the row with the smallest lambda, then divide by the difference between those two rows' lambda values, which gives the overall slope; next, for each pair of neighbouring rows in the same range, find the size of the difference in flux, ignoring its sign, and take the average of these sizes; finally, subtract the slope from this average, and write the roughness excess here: 4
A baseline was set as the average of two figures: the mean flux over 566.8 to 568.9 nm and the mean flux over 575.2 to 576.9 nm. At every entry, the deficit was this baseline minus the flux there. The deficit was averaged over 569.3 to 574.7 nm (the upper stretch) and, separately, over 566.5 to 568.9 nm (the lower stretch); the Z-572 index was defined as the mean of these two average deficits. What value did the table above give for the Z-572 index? 3.5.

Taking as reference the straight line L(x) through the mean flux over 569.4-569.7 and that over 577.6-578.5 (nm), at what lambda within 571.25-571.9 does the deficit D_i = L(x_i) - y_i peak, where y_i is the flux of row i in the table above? 571.318 nm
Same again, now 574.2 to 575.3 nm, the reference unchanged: 574.220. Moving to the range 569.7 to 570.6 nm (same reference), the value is 570.398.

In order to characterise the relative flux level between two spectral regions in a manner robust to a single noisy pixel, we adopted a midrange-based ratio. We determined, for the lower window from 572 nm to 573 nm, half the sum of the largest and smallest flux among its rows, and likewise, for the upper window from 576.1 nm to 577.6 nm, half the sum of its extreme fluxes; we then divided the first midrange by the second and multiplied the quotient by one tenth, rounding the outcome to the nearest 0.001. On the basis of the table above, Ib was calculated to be 0.099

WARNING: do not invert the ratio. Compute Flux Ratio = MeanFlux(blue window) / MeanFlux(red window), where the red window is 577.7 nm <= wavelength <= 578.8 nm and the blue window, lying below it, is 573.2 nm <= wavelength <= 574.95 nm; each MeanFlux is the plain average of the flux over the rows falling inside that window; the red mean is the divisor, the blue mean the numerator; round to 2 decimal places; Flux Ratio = 1.09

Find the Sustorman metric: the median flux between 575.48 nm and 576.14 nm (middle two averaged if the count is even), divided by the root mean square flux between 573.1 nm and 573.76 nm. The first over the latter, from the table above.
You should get 1.12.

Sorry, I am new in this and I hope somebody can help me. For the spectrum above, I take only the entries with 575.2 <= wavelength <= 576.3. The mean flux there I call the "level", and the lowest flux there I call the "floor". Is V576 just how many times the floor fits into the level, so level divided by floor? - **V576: 1.10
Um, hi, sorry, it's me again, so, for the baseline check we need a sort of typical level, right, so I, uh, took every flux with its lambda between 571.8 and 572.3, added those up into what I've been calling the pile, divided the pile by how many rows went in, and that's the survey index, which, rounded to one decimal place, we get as 97.2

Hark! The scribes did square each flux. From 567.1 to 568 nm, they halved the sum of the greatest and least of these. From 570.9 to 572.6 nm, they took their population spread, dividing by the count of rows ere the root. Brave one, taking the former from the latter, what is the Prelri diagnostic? -5818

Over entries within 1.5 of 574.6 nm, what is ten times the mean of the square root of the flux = 100.6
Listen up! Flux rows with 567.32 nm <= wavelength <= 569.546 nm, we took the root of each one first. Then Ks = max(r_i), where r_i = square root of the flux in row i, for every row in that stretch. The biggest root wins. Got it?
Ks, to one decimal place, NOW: 9.6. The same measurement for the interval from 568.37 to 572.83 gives 10.0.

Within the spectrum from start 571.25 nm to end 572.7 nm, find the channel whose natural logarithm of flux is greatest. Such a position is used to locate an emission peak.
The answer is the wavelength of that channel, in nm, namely 571.713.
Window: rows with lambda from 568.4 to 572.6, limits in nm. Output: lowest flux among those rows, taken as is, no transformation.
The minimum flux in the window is 75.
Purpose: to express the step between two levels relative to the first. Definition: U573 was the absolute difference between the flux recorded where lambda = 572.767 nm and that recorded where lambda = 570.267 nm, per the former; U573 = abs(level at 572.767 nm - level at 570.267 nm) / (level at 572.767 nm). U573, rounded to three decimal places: 0.103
